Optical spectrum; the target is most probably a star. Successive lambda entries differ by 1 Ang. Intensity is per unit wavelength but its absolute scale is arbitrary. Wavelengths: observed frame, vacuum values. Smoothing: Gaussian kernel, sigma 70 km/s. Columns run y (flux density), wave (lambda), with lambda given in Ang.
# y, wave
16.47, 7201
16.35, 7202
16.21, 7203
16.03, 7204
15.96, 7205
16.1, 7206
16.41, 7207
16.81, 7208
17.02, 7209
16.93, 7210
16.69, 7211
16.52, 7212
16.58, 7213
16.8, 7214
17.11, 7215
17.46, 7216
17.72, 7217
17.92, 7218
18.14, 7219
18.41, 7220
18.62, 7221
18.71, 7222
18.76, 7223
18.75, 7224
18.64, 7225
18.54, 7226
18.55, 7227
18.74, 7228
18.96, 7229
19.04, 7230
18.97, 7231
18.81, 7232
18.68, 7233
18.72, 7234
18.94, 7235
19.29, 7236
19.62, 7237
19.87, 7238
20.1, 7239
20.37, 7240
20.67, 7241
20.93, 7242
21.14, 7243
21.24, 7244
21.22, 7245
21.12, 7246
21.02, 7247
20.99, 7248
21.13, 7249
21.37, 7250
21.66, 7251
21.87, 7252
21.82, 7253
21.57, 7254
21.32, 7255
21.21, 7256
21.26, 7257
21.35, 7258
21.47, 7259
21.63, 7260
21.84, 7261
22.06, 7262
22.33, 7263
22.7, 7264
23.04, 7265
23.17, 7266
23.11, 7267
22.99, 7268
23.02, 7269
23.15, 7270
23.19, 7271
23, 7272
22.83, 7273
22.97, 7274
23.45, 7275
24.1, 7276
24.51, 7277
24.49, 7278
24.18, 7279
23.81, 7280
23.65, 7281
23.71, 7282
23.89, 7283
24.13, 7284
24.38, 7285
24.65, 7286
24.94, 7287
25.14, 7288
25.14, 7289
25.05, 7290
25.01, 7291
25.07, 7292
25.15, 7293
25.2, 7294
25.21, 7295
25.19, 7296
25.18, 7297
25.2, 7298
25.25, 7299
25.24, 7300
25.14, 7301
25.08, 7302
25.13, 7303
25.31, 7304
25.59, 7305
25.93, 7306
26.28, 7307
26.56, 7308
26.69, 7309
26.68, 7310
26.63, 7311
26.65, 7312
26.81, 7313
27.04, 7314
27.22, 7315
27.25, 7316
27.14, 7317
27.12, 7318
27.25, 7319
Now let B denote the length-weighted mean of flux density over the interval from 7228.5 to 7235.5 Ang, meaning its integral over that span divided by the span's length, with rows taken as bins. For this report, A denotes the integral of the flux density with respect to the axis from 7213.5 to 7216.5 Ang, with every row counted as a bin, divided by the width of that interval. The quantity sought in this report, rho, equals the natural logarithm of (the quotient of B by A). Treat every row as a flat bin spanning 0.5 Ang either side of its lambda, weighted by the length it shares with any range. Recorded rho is 0.10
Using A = 17.1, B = 18.9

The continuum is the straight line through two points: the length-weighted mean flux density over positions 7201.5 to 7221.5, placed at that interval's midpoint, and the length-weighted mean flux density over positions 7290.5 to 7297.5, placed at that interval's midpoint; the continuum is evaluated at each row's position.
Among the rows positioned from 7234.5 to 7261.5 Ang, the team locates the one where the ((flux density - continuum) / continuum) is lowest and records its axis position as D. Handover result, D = 7235 Ang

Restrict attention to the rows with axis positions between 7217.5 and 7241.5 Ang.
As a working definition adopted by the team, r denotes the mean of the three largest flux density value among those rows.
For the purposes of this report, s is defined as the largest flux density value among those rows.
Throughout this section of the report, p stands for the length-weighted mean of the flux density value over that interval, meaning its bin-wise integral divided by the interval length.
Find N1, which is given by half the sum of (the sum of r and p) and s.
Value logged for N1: 30.0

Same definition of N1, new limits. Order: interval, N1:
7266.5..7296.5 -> 37.3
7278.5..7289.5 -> 37.3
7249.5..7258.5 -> 32.6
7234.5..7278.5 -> 35.3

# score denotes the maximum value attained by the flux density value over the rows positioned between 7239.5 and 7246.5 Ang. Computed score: 21.24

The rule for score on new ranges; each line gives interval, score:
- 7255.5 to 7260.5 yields 21.63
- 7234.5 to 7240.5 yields 20.37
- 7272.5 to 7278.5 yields 24.51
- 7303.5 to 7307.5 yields 26.28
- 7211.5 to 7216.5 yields 17.46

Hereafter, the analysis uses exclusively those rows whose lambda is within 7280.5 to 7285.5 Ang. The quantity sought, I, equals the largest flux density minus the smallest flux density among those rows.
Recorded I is 0.7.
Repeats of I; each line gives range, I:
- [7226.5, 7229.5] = 0.4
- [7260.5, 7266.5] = 1.3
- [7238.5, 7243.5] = 1.0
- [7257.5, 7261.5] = 0.5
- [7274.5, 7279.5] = 1.1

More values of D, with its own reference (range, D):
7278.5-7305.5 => 7303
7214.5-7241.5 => 7234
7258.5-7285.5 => 7282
